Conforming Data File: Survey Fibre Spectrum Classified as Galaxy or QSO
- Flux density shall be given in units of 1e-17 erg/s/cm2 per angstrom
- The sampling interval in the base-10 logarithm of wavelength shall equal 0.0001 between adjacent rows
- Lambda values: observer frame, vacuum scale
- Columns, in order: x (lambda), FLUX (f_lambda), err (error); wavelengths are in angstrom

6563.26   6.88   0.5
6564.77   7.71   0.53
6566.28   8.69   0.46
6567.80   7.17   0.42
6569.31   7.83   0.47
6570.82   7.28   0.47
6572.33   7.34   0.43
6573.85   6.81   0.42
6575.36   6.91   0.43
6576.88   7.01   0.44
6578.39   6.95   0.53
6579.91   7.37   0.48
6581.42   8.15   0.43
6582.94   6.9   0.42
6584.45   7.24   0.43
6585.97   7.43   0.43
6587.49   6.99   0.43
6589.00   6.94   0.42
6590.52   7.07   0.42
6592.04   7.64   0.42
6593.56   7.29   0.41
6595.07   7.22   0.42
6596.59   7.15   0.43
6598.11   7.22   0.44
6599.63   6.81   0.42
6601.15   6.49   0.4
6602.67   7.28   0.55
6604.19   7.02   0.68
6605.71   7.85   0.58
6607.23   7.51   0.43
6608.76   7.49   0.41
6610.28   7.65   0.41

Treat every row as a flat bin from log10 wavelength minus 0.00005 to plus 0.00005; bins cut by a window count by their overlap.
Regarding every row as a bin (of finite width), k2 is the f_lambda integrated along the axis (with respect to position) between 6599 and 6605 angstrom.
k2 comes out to 41.5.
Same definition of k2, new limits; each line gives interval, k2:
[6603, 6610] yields 52.2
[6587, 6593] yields 43.0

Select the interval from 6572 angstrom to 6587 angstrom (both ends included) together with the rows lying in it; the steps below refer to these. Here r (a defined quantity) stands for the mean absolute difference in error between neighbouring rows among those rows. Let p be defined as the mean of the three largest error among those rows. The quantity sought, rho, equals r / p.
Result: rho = 0.06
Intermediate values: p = 0.48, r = 0.027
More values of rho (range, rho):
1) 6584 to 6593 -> 0.00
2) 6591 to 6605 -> 0.08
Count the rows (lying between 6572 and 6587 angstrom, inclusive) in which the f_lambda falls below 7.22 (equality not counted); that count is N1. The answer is 5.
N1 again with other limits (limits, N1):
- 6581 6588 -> 2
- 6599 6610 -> 3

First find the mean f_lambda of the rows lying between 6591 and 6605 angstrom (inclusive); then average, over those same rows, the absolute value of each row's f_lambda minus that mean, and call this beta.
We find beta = 0.23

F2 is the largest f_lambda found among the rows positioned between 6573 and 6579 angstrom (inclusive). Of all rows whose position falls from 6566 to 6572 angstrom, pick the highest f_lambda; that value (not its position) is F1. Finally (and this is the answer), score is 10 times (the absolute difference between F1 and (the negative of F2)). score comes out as 157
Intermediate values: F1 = 8.69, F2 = 7.01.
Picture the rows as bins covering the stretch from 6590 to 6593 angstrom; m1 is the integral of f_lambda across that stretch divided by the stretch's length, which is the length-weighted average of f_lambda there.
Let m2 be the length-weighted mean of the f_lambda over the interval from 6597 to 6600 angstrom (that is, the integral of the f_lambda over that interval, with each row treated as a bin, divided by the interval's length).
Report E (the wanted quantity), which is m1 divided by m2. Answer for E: 1.04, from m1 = 7.36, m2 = 7.1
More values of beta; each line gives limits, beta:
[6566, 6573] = 0.48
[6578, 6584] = 0.42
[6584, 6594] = 0.20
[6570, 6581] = 0.20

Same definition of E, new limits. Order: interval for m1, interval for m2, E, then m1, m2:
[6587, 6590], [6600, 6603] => 1.02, 6.98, 6.8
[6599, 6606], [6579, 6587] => 0.95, 7.05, 7.4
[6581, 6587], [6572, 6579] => 1.05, 7.36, 7.0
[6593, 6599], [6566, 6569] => 0.93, 7.22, 7.8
